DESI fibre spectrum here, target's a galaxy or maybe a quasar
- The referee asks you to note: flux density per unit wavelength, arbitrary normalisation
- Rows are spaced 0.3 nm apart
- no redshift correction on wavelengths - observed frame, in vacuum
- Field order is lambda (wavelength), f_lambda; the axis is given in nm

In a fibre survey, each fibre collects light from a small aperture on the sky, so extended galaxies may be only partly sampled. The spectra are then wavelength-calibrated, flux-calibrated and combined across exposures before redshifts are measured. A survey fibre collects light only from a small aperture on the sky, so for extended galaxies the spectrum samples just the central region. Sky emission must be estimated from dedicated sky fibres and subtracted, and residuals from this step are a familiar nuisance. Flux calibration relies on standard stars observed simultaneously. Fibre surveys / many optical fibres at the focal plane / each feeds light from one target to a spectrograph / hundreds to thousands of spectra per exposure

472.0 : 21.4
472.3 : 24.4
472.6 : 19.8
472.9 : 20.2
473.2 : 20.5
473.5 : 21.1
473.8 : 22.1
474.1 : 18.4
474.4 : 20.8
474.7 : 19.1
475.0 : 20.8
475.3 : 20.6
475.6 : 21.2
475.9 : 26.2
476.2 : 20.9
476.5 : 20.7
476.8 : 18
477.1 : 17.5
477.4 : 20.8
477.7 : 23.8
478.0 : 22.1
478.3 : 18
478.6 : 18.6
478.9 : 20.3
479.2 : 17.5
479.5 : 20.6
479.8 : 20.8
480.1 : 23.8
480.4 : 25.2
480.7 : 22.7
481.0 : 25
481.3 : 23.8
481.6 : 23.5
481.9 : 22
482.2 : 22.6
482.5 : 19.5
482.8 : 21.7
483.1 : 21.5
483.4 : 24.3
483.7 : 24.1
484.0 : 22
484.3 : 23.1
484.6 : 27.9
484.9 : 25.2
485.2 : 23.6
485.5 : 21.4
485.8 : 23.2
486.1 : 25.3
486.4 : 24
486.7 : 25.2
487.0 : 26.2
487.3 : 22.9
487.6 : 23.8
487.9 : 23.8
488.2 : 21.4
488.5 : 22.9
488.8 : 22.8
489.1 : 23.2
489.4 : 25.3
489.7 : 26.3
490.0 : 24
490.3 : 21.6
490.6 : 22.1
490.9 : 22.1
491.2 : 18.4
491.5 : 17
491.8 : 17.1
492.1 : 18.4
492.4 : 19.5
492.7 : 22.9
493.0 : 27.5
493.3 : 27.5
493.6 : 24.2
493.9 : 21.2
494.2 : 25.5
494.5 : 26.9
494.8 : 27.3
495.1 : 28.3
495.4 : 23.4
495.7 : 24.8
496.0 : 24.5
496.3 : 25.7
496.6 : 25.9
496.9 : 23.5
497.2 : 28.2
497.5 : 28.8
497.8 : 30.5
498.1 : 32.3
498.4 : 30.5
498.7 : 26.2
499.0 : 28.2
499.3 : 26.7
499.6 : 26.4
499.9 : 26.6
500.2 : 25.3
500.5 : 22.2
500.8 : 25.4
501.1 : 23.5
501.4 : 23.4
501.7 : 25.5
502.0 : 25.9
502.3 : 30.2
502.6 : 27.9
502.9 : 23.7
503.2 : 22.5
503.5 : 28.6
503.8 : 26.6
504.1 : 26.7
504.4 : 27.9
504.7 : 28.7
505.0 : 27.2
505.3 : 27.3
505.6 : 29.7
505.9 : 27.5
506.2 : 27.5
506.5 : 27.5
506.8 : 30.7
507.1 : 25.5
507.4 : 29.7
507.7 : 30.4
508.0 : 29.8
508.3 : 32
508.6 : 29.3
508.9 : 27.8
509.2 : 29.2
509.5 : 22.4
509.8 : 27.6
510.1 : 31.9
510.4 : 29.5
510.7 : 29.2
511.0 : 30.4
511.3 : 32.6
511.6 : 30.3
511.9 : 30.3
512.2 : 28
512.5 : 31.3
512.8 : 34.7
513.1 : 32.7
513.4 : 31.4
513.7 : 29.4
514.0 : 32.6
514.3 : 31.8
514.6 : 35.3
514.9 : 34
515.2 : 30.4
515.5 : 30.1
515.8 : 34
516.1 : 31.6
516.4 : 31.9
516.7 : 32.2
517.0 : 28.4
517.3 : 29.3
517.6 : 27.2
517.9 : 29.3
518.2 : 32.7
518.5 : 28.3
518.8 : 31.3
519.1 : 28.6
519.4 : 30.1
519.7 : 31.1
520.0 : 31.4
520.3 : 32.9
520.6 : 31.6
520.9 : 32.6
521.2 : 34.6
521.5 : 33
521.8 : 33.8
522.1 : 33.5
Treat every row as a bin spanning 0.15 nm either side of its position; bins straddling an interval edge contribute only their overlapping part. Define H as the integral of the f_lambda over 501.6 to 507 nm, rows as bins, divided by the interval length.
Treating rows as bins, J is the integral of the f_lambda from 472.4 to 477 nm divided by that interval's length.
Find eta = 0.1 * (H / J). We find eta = 0.13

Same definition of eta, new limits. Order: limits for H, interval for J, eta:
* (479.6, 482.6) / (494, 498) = 0.09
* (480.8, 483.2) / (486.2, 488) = 0.09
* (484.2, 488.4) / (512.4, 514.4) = 0.08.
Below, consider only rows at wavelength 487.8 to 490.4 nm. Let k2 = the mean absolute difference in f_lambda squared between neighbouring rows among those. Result 72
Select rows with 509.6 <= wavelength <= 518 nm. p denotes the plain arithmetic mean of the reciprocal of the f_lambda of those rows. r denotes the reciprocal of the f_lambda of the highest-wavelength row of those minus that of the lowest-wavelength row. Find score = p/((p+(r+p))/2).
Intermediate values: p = 0.032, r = -0.002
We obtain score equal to 1.03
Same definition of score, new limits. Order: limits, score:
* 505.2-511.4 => 1.09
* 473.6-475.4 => 0.97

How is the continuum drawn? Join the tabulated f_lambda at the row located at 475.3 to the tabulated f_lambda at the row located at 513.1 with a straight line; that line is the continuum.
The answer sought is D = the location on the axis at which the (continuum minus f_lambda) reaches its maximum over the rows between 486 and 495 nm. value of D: 491.5 nm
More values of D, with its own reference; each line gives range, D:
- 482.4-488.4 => 482.5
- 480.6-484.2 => 482.5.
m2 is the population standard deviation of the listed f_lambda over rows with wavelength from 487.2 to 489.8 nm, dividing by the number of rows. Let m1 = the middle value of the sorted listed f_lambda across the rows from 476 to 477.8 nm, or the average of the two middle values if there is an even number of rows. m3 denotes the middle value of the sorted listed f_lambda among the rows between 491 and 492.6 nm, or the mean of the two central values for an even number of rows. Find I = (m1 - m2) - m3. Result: 1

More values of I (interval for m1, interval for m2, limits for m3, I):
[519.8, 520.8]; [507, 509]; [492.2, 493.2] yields 7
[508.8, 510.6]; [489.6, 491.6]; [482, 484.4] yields 3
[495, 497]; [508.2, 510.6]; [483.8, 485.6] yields -1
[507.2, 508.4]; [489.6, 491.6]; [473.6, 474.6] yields 6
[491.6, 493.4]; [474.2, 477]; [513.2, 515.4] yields -13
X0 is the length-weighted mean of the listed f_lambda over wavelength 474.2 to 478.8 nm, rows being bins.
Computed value 21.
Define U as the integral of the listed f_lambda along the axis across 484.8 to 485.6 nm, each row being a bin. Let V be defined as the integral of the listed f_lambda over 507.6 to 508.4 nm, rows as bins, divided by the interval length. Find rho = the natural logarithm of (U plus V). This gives 3.90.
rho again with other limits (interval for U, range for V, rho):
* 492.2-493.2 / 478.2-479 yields 3.74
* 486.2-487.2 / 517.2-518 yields 3.98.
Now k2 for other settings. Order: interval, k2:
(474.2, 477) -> 96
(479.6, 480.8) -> 107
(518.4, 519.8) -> 122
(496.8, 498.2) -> 123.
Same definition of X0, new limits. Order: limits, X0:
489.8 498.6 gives 24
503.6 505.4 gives 27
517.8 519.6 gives 30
